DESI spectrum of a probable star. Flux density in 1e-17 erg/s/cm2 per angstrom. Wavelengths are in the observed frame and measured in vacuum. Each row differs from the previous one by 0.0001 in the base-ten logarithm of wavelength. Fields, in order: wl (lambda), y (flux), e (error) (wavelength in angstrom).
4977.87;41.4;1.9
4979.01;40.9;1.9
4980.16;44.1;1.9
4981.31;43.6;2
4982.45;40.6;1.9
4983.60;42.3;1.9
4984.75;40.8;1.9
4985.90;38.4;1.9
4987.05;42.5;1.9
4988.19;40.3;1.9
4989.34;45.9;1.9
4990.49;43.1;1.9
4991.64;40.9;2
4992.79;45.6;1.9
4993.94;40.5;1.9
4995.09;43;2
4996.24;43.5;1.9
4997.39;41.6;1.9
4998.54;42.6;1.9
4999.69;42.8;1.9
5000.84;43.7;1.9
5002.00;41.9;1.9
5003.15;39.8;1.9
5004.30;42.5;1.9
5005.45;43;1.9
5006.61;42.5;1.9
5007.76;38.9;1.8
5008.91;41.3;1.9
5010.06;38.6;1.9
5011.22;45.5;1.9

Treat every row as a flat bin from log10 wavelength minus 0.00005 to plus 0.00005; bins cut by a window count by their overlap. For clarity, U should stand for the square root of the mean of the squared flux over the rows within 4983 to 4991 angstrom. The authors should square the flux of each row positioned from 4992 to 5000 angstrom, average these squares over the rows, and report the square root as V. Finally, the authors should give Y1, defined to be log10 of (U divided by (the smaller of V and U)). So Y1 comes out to 0.000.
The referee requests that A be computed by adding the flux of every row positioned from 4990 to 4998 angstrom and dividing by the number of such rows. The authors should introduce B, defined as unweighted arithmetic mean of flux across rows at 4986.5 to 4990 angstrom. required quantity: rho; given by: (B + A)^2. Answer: 7310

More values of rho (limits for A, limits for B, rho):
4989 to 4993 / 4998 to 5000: 7495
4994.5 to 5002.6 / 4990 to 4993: 7384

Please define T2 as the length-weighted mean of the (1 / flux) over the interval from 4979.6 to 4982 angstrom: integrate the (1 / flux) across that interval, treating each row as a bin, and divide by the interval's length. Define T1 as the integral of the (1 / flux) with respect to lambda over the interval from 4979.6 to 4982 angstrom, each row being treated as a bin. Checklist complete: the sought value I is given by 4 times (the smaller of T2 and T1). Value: 0.0918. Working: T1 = 0.0551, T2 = 0.0229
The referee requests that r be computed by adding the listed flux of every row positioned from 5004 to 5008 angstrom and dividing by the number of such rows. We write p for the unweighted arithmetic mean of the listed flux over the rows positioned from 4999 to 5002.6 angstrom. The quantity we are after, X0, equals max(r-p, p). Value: 42.8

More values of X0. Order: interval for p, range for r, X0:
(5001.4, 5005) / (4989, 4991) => 41.4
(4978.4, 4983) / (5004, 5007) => 42.3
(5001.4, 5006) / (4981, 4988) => 41.8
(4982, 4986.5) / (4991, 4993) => 40.5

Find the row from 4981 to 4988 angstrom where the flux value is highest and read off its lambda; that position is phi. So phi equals 4981.31 angstrom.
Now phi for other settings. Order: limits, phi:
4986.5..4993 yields 4989.34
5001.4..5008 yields 5005.45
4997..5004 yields 5000.84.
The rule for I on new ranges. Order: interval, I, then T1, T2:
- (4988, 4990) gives 0.0919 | 0.0460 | 0.0230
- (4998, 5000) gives 0.0938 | 0.0469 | 0.0234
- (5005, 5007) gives 0.0932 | 0.0466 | 0.0233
